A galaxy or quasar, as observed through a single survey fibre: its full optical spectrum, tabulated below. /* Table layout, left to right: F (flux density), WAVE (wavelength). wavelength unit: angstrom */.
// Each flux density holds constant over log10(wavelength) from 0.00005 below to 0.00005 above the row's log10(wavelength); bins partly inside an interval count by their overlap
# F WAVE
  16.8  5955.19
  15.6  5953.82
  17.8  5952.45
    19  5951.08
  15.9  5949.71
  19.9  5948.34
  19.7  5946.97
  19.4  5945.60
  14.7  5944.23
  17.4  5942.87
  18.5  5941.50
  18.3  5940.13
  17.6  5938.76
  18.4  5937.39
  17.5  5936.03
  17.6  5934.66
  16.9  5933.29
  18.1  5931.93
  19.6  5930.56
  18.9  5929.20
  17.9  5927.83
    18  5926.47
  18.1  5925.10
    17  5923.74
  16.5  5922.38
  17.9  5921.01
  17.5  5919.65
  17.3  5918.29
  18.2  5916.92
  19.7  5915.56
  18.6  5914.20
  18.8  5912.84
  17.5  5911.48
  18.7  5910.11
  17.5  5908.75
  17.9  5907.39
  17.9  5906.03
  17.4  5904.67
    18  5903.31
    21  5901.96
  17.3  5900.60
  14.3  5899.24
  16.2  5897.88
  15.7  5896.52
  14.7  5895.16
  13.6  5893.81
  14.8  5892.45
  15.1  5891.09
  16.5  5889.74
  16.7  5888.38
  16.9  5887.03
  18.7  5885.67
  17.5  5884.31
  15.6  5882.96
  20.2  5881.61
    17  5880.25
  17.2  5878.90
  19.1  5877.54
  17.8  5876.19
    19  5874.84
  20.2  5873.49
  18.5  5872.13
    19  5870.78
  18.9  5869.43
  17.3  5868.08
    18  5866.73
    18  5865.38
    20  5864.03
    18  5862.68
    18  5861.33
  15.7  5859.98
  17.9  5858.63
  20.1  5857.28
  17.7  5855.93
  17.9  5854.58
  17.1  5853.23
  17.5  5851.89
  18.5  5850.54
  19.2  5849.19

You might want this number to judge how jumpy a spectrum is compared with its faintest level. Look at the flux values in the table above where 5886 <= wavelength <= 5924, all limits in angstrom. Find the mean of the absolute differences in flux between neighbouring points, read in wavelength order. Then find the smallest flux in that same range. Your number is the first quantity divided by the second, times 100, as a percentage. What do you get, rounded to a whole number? 8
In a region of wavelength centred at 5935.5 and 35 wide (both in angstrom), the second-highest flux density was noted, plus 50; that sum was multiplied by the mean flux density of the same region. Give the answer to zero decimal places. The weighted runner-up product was 1248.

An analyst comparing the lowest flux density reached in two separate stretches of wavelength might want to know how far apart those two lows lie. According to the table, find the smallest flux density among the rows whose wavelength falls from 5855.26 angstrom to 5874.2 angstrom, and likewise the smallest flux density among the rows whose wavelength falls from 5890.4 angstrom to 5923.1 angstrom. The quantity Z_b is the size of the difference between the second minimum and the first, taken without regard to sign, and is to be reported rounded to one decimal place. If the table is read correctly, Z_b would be 2.1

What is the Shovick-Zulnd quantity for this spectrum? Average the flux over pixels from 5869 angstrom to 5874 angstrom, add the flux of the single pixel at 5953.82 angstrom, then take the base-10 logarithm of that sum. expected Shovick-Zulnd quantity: 1.54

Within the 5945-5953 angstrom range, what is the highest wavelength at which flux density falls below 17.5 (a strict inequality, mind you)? 5949.71 angstrom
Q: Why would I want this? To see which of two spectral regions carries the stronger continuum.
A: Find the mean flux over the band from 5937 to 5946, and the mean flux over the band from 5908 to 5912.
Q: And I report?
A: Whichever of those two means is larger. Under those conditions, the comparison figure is 17.9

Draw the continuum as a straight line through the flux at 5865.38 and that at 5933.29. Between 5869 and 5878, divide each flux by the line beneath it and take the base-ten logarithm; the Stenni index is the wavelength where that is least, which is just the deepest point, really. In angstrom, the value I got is 5876.19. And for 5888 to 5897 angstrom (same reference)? 5893.81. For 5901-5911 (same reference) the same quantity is 5904.67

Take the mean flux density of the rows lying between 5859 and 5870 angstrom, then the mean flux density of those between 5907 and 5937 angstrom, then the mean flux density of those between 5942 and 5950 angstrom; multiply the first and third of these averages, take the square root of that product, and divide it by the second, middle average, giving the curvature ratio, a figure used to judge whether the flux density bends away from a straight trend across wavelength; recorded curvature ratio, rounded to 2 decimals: 1.00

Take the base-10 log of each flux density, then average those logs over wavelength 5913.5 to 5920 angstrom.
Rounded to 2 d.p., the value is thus 1.26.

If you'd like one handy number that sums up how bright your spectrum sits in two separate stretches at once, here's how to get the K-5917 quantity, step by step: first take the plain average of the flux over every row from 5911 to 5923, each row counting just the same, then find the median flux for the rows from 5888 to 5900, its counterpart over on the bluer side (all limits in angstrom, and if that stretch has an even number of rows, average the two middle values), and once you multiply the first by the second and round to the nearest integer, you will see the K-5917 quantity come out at 272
